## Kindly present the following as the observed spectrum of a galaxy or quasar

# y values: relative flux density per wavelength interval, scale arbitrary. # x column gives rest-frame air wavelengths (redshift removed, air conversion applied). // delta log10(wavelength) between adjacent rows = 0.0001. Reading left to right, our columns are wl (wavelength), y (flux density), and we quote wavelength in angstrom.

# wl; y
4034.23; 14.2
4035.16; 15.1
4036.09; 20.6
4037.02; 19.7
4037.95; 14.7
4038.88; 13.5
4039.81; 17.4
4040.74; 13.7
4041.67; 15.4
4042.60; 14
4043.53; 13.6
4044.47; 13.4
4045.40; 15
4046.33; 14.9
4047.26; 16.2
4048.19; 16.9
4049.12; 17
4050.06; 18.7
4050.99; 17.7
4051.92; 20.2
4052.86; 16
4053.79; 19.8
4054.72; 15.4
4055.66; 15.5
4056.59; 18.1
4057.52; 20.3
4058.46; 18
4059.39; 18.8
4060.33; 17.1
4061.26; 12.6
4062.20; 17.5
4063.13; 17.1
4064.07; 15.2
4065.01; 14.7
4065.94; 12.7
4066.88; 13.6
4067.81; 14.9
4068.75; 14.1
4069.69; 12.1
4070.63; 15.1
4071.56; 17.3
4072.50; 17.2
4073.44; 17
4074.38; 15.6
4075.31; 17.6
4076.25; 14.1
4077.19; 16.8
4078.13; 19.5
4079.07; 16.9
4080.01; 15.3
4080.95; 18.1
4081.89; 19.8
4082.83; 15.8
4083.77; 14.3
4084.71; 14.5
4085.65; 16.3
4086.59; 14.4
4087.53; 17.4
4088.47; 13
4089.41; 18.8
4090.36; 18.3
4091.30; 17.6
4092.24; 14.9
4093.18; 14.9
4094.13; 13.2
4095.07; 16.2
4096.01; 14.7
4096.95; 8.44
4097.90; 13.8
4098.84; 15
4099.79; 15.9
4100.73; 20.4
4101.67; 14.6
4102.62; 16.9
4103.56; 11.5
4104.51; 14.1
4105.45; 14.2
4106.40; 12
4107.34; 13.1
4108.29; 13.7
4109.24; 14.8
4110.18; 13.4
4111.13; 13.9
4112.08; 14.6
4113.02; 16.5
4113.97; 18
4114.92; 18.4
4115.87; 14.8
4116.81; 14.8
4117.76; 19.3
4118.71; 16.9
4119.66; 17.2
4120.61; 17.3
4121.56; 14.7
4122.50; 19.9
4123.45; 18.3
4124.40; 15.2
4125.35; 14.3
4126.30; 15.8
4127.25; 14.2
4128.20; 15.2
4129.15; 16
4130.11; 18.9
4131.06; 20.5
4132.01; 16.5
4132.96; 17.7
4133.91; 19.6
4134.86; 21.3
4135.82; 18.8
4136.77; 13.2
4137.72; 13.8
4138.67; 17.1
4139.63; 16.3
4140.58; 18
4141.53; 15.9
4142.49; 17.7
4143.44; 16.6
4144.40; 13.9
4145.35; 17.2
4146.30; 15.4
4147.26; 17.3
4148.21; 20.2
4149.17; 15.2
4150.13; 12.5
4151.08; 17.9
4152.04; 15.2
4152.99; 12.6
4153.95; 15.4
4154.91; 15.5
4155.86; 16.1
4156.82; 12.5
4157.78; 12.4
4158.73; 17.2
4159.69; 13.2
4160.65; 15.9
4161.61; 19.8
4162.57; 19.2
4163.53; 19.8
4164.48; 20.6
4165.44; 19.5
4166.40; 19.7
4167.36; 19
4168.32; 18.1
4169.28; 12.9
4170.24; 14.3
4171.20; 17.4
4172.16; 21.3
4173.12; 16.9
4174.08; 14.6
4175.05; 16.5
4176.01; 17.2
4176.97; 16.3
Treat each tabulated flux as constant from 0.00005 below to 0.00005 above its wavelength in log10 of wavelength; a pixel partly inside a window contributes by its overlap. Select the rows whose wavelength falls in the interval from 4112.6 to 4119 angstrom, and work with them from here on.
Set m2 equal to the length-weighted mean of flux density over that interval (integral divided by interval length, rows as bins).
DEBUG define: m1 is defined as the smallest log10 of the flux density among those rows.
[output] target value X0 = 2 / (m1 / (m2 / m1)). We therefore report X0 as 24.8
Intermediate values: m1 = 1.17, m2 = 17.0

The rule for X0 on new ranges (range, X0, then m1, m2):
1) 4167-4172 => 26.9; 1.11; 16.6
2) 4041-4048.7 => 23.5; 1.13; 14.9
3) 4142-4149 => 25.7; 1.14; 16.8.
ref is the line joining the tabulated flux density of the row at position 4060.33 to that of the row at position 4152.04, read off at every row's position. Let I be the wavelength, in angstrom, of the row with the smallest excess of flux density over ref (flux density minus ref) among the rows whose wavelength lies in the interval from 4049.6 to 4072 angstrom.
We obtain 4069.69 angstrom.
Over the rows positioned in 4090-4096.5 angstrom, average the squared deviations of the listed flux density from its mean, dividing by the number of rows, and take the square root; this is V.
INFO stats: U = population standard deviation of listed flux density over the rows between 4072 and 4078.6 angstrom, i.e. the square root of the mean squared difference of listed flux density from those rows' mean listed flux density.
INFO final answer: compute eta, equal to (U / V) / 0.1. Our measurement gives 9.4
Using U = 1.6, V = 1.65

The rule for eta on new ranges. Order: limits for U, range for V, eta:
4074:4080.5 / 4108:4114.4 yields 10.4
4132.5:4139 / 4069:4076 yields 15.2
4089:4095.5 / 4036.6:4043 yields 9.0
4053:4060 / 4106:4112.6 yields 20.3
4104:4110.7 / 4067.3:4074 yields 4.7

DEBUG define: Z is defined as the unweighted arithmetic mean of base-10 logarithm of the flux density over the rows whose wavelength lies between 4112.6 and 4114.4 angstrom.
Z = 1.24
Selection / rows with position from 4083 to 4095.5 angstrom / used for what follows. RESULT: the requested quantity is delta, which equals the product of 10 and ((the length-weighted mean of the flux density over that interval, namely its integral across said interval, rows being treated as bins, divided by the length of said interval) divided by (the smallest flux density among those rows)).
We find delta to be 12.1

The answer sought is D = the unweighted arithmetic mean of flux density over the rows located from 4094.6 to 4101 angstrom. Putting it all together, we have 14.9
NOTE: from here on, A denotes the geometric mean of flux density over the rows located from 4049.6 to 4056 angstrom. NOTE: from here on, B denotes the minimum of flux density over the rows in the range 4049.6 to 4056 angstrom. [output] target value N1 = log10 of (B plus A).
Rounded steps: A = 17.5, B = 15.4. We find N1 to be 1.52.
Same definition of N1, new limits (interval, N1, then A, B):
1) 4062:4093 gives 1.45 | 15.9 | 12.1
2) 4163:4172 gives 1.49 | 17.7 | 12.9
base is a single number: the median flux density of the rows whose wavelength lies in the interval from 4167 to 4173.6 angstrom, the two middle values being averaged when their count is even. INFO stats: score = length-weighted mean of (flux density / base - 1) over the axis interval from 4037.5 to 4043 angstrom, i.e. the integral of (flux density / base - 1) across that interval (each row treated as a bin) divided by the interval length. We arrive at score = -0.150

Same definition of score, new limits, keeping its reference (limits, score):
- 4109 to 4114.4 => -0.127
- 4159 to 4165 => 0.038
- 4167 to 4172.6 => -0.017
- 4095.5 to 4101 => -0.166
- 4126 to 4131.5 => -0.036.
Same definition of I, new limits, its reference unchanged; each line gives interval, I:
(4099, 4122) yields 4103.56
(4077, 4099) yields 4096.95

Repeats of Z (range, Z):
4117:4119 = 1.26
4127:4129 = 1.17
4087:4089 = 1.18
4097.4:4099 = 1.16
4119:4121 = 1.24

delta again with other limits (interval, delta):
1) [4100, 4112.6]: 12.6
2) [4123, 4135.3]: 12.1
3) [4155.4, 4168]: 14.0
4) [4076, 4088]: 11.7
